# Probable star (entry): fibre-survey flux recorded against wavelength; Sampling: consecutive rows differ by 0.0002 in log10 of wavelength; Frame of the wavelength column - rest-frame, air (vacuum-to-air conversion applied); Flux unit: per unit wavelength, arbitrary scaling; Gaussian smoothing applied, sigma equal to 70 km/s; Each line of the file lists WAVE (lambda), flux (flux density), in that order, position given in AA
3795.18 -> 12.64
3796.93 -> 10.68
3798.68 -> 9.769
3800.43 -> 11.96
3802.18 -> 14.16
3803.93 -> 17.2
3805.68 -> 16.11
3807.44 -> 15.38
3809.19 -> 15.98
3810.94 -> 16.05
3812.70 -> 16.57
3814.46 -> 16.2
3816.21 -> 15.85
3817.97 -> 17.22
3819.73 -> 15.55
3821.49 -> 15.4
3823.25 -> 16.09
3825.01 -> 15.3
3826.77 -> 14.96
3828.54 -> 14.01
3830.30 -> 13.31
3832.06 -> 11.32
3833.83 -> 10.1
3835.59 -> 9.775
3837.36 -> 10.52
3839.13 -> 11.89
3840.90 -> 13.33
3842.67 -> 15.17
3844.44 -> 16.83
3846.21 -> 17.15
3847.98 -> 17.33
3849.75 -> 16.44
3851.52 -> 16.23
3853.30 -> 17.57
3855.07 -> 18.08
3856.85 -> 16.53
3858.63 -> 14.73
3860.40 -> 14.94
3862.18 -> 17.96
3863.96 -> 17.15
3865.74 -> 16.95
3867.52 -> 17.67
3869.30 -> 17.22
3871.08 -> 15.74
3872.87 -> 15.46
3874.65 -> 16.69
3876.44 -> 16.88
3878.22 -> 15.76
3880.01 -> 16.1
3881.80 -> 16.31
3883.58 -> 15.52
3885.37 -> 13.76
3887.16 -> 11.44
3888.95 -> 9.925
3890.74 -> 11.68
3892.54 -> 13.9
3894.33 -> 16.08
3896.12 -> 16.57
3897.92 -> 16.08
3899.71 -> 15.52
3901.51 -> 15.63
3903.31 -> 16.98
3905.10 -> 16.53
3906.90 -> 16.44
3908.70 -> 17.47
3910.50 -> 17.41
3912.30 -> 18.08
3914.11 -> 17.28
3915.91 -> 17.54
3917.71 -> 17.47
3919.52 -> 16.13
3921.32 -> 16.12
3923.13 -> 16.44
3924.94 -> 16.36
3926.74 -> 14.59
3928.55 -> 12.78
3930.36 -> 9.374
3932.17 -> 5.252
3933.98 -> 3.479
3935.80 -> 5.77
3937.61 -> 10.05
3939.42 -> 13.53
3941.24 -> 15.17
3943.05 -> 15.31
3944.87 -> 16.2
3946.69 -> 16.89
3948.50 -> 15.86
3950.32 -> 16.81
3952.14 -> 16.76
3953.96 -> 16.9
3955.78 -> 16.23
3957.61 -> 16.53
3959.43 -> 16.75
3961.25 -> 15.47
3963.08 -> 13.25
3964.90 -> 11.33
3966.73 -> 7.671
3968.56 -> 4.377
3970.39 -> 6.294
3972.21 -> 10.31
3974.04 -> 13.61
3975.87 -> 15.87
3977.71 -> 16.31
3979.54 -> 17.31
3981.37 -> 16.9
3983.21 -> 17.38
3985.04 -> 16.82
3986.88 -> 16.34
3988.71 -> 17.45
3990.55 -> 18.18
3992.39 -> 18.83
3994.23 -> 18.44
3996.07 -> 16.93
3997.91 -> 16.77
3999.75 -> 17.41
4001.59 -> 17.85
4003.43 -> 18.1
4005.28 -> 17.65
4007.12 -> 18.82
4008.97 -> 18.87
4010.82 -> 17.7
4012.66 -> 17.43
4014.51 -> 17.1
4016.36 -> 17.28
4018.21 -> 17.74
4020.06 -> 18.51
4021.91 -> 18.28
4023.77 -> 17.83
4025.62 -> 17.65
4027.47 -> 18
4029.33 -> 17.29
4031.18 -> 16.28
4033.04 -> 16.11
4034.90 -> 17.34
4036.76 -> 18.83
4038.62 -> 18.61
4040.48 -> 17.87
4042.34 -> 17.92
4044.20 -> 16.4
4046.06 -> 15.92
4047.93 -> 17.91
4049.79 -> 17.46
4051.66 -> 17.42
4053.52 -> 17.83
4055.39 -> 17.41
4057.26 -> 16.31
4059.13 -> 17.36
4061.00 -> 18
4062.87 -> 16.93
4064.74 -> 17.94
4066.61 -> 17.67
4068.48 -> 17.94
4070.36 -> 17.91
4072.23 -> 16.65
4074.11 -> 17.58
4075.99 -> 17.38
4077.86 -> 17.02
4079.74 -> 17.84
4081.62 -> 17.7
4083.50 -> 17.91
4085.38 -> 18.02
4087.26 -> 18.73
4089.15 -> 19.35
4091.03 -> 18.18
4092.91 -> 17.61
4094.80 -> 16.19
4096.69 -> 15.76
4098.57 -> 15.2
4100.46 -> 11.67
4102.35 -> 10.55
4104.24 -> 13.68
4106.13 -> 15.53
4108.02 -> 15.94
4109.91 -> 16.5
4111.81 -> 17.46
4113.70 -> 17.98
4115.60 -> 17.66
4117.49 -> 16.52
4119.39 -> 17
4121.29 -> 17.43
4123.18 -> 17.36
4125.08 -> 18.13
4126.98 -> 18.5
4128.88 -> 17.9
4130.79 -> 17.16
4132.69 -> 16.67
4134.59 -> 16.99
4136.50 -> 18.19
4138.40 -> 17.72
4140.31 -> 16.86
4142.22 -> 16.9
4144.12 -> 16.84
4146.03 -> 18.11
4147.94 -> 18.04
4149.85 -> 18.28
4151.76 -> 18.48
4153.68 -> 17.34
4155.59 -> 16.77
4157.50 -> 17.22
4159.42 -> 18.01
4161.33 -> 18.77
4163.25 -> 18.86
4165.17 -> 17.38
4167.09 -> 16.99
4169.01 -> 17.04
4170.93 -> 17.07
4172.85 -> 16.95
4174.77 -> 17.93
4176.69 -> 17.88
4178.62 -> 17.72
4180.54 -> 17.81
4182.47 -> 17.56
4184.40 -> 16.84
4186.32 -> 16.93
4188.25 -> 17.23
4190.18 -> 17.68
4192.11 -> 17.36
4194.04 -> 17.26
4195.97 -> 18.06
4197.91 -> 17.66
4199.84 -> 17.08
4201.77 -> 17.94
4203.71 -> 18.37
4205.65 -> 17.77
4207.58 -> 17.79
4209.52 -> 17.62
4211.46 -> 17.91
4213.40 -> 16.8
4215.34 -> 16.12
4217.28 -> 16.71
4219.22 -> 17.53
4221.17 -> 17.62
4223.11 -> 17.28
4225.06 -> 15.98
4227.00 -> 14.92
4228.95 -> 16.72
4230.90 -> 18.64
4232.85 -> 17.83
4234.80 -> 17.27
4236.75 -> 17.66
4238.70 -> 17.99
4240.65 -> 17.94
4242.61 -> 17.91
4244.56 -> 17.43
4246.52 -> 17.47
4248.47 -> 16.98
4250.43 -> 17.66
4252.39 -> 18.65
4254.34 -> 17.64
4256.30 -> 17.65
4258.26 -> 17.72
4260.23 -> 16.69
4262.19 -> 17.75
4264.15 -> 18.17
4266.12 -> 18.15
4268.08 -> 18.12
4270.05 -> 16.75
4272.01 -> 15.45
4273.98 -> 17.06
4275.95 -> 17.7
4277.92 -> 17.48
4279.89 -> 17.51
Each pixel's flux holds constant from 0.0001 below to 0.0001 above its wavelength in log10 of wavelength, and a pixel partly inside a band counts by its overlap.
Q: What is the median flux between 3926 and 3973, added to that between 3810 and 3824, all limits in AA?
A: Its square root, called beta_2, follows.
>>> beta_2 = 5.49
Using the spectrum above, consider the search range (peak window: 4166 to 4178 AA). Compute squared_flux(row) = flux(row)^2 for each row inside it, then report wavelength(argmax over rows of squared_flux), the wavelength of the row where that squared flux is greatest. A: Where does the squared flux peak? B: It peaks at 4174.77 AA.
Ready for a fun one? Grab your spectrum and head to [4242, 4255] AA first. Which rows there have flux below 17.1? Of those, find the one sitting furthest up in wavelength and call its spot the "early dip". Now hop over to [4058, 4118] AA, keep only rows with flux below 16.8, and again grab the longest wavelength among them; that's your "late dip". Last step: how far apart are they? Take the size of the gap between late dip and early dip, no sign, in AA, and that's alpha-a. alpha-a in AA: 131.0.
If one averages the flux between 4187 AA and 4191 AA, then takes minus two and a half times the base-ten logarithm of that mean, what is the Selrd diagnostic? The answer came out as -3.10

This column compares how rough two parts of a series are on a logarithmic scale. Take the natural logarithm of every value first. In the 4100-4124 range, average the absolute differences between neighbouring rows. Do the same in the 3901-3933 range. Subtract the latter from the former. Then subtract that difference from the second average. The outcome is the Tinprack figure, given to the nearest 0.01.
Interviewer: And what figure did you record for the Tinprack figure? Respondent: 0.11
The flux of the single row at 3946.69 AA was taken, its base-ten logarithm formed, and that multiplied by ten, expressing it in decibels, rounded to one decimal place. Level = 12.3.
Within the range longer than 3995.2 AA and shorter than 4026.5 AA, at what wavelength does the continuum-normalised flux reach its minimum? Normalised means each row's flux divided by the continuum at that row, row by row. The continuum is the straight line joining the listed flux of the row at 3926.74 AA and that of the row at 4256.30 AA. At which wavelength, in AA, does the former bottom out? 3997.91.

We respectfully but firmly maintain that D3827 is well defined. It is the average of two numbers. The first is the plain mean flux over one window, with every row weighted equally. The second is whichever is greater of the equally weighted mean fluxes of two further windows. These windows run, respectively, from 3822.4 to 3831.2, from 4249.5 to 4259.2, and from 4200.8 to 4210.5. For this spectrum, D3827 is 16.3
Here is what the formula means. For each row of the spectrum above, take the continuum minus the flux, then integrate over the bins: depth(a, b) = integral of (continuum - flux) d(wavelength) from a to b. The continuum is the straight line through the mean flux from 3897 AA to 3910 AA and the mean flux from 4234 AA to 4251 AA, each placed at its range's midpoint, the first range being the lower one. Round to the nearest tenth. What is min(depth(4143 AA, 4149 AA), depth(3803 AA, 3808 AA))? -2.4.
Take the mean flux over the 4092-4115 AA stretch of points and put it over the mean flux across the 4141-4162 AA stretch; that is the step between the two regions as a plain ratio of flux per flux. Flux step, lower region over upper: 0.87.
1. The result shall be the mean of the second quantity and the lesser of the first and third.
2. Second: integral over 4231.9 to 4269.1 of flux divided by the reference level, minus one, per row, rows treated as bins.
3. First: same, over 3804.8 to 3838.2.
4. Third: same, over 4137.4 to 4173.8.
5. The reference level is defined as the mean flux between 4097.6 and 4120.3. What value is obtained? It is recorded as 1.7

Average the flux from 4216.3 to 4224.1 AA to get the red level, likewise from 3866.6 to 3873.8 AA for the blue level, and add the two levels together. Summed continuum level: 34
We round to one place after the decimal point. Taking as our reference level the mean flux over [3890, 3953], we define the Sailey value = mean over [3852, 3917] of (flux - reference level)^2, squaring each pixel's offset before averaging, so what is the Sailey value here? 5.1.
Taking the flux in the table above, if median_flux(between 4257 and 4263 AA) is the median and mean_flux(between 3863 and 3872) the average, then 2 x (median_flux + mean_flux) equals 69.3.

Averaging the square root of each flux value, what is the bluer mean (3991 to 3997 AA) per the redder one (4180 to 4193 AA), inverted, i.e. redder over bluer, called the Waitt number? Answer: 0.98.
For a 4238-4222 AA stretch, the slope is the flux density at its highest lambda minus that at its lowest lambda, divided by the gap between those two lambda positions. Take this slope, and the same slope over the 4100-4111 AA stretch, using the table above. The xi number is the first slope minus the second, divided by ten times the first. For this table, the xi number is -1.7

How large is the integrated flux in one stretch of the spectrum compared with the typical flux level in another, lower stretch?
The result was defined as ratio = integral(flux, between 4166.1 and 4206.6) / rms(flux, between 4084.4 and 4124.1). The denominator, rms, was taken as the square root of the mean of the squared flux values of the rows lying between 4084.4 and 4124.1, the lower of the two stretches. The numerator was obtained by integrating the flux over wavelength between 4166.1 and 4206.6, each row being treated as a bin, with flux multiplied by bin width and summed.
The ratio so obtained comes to 42.8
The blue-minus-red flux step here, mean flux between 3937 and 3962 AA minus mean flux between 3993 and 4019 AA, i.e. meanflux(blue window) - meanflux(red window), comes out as -2.1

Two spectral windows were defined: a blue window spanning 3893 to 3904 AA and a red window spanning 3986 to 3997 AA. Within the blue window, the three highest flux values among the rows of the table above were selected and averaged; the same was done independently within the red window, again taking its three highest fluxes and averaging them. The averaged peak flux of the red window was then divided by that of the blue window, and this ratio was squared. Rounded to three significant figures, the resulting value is 1.25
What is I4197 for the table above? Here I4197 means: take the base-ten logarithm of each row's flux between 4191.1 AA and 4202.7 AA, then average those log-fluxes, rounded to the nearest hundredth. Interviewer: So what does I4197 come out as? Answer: 1.24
